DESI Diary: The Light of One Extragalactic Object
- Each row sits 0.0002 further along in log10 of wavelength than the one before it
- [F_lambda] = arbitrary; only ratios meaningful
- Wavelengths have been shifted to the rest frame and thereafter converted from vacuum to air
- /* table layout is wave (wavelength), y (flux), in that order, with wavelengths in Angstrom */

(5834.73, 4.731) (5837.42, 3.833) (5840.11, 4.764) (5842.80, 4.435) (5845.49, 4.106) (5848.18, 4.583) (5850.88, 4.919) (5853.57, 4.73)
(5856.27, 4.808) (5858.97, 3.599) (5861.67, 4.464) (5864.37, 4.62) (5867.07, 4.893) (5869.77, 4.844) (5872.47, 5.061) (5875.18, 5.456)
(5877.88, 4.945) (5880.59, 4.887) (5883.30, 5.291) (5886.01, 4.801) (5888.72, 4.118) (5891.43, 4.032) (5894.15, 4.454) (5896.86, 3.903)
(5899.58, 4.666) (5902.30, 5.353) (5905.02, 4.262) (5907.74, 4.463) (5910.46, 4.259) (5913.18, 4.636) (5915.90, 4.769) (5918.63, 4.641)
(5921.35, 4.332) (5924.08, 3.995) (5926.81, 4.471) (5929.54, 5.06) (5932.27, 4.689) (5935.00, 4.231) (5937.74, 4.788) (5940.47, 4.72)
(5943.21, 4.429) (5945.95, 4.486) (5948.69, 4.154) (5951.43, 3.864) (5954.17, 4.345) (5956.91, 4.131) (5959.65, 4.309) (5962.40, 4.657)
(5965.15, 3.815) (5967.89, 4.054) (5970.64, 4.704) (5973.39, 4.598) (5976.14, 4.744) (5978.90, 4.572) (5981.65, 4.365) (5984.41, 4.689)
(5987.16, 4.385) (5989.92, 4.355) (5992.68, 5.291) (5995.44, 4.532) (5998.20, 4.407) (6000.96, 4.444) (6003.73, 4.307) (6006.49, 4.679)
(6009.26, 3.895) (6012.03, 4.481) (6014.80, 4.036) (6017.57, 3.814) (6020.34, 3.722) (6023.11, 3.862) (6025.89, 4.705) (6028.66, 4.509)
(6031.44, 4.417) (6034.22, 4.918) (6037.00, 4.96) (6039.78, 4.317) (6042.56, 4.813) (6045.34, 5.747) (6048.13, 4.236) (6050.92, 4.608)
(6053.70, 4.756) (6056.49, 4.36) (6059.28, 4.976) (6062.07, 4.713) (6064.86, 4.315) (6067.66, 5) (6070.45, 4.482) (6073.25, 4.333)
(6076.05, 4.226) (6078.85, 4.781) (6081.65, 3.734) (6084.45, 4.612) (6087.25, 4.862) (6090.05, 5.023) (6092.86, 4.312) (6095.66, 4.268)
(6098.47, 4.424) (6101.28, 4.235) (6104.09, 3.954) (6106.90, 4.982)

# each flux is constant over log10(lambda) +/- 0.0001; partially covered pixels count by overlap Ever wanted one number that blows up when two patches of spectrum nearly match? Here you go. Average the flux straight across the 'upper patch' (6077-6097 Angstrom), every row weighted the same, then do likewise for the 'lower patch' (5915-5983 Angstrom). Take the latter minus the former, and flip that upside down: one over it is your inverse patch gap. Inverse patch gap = -13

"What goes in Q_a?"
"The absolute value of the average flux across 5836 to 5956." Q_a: 4.55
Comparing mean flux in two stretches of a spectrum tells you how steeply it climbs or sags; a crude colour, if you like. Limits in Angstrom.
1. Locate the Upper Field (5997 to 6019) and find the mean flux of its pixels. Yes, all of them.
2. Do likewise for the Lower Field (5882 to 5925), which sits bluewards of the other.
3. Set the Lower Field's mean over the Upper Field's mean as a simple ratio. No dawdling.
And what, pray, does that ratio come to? 1.06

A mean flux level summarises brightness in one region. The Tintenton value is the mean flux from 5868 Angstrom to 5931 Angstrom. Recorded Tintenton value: 4.64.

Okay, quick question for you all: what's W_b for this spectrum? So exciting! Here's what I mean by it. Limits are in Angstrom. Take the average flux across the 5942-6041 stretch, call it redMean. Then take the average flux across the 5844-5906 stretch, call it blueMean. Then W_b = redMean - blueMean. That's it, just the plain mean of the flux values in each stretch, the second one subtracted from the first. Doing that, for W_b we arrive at -0.3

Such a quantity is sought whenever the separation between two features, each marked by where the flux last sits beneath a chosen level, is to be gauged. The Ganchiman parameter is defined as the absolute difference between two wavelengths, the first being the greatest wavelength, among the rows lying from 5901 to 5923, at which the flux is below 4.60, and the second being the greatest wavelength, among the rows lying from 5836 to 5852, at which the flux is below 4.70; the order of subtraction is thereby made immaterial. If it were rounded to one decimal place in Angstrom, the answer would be 73.2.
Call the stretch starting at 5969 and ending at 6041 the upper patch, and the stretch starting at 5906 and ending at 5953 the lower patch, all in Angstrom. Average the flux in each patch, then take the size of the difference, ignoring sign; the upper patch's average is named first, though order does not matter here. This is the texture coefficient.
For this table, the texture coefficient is 0.02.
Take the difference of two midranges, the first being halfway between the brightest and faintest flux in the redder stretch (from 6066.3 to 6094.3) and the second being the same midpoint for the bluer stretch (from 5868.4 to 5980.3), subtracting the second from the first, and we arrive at -0.26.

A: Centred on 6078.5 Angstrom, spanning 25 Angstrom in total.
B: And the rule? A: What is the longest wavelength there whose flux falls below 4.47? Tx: 6081.65 Angstrom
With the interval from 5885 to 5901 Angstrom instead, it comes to 5896.86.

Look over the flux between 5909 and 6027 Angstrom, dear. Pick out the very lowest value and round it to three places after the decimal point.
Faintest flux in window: 3.722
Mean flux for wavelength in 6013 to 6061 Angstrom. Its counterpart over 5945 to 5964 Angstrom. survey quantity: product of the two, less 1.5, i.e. 17.8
